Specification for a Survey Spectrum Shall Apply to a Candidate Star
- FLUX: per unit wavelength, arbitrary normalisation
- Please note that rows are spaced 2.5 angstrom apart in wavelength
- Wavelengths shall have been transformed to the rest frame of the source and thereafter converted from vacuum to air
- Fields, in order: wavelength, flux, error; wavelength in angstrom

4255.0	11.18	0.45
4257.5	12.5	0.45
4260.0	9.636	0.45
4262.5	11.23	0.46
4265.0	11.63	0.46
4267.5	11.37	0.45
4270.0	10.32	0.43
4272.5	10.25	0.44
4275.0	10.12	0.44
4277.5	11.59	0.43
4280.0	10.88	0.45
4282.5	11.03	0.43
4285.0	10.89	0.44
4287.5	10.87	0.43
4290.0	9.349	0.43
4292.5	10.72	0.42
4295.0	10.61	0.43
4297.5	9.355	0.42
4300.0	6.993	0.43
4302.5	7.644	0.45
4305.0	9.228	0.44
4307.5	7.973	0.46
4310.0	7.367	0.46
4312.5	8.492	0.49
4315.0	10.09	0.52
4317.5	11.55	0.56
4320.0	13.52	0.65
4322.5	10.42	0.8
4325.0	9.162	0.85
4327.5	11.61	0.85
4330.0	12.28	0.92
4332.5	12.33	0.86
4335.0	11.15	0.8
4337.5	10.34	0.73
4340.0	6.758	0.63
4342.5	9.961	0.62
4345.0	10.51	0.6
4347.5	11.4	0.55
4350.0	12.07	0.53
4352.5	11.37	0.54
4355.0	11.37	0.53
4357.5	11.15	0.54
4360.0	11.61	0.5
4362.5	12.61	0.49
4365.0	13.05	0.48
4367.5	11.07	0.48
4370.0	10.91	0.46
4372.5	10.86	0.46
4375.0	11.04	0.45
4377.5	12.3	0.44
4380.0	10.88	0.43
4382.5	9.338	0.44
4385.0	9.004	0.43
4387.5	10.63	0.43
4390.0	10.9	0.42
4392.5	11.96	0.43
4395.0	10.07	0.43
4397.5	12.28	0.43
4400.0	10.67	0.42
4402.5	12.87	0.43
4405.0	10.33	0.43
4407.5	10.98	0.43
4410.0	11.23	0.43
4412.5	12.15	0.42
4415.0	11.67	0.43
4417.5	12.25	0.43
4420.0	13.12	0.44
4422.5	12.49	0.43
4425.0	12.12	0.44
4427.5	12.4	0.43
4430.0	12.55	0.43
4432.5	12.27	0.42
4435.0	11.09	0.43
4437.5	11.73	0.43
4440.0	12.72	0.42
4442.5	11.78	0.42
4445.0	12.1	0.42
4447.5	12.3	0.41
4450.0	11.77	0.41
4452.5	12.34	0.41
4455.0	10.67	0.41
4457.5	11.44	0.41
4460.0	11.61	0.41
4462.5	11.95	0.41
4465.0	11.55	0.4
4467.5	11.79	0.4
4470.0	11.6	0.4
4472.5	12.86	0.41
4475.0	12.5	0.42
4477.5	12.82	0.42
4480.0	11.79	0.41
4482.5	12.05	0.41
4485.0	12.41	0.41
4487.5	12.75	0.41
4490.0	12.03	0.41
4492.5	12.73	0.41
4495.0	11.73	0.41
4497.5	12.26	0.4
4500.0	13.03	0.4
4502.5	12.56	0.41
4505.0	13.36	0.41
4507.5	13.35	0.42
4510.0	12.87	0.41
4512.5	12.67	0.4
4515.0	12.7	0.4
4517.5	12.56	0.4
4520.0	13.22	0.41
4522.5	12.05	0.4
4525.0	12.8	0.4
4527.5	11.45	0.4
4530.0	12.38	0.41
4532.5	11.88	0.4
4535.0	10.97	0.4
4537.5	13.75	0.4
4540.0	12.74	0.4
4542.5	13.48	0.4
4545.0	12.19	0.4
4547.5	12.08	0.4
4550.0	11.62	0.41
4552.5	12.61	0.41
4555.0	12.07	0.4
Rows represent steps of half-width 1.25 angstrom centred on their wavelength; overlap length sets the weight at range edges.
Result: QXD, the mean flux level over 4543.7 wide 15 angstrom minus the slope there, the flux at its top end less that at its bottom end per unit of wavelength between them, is 12.8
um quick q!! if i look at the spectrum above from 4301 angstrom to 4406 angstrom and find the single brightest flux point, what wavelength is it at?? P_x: 4320.0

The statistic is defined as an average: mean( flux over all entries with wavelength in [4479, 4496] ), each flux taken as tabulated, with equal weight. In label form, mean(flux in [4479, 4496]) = 12.2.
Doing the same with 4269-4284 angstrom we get 10.7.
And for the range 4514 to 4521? 12.8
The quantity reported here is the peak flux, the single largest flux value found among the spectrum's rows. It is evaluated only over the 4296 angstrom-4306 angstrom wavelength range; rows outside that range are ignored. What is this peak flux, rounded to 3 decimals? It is 9.355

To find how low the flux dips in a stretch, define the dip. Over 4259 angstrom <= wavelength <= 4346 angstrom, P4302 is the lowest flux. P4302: 6.758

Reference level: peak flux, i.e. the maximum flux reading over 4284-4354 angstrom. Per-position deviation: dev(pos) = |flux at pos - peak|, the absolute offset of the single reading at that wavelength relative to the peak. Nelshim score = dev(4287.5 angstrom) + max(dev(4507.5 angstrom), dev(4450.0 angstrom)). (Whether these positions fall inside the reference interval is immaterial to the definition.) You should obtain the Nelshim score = 4.4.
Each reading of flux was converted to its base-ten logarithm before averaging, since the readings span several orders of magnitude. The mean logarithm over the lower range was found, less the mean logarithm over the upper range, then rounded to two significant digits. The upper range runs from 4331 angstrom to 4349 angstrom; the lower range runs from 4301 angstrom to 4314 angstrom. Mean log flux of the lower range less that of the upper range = -0.10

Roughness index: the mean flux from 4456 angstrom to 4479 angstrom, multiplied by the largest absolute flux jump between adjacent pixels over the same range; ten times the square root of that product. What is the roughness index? 39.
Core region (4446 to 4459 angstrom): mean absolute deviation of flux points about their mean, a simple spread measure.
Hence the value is 0.52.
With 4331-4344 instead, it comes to 1.40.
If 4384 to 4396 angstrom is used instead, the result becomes 0.78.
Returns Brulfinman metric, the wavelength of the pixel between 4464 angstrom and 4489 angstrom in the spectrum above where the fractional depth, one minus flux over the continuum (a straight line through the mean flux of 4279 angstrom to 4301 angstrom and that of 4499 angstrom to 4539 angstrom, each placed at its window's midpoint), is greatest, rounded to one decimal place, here 4470.0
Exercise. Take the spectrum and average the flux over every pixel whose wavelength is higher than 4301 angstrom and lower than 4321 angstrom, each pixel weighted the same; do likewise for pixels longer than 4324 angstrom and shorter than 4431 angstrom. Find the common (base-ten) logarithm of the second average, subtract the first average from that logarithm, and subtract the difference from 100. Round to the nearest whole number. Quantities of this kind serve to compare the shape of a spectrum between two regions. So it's 108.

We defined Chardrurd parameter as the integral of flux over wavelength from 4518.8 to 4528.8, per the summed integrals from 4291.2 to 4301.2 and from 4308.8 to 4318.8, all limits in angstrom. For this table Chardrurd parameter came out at 0.66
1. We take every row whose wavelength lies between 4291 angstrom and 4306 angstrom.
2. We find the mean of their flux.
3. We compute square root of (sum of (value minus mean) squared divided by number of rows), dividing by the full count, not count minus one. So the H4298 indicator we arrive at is 1.39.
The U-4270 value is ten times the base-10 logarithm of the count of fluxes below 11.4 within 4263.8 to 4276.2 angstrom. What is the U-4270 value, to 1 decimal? 6.0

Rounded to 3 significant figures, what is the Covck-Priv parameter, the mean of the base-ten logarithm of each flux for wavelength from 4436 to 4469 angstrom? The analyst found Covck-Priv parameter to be 1.07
